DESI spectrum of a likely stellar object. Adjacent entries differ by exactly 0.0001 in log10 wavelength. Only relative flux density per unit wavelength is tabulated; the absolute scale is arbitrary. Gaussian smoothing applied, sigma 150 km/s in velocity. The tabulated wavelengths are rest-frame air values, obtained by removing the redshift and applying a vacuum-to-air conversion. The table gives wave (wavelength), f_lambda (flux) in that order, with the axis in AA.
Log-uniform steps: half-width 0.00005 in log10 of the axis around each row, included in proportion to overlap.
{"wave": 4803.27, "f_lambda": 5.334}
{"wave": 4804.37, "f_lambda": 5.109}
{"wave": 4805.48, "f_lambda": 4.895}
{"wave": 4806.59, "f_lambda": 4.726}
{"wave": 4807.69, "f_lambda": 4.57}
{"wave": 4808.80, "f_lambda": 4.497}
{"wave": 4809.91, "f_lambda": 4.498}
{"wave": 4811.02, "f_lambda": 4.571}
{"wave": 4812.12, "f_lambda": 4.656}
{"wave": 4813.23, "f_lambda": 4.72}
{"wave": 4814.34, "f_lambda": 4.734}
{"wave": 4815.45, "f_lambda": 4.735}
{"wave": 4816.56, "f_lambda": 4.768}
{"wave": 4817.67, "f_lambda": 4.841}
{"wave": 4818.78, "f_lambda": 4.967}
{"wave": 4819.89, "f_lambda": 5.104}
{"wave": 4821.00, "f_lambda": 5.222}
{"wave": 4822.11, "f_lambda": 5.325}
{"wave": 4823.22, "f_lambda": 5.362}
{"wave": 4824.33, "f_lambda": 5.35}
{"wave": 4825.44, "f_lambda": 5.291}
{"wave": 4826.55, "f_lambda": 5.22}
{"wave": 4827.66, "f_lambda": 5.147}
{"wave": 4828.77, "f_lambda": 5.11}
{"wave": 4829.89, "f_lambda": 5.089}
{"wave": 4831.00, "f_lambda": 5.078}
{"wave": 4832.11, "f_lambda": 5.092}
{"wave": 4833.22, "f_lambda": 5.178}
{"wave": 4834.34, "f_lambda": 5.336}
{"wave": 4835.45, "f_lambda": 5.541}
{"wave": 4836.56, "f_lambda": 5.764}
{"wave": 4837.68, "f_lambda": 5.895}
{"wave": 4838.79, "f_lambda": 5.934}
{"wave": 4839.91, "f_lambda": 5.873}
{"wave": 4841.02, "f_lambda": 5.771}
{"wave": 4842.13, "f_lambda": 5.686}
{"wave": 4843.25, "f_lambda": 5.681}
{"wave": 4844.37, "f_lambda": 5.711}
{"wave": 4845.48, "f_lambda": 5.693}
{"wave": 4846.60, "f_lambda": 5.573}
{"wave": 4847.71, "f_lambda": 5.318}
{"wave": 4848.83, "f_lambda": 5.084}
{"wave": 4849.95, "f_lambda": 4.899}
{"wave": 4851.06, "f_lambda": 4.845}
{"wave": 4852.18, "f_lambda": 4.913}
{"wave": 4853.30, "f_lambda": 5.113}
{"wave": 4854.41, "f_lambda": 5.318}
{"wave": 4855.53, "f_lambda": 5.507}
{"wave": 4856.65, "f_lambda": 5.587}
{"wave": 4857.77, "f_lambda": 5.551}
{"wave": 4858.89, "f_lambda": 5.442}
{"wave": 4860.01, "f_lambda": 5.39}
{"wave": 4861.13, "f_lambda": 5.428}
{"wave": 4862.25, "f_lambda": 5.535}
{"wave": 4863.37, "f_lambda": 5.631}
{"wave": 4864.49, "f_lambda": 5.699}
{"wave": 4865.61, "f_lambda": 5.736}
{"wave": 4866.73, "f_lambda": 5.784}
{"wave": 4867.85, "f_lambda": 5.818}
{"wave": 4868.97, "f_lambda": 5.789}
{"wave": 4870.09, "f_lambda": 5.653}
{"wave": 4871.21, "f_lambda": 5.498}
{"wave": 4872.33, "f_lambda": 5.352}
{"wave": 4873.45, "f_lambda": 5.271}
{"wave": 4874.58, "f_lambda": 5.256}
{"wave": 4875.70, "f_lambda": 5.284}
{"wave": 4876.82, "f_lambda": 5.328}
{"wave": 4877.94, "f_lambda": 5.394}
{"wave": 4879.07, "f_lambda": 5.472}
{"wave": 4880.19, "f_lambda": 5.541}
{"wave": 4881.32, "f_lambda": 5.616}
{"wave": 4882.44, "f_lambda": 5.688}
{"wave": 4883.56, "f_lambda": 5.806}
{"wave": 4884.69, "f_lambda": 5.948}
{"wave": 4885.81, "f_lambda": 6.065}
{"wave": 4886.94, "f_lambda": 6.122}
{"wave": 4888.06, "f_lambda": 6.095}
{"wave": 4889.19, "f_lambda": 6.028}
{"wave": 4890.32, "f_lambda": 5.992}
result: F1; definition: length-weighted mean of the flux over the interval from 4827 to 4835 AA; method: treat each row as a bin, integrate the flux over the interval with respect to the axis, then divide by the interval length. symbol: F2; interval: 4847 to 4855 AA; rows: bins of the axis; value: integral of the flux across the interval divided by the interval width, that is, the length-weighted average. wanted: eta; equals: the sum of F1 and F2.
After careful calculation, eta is 10.2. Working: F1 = 5.2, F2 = 5.09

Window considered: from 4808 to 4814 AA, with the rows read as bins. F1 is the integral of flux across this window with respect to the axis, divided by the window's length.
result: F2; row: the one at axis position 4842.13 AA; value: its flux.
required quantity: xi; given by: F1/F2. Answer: 0.81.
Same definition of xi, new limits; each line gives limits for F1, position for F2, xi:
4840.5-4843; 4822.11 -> 1.07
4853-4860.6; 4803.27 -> 1.02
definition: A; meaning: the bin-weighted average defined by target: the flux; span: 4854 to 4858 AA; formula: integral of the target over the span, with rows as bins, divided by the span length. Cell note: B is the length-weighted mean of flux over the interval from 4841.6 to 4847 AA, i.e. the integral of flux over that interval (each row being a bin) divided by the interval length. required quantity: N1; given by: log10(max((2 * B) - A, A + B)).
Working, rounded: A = 5.48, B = 5.66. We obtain 1.05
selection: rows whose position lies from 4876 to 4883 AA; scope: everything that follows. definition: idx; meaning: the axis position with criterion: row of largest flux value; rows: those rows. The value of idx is 4882.44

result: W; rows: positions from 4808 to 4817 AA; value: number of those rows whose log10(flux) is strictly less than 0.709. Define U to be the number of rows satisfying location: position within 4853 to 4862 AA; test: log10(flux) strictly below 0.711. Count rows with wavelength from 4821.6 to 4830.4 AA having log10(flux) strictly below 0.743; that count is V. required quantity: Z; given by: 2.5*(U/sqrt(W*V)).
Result 0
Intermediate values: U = 1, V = 8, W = 8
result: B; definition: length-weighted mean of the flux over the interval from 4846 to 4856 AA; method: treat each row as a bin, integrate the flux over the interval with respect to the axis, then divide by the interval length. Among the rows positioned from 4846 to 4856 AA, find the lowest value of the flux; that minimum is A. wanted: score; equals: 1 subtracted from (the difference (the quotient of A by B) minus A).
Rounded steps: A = 4.845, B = 5.2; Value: -4.91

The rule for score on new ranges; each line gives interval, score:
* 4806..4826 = -4.58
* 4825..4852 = -4.95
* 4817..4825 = -4.90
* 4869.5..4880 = -5.28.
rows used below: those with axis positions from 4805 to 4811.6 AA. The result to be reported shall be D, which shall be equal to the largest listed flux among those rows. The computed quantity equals 4.895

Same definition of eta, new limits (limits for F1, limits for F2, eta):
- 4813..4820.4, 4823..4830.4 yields 10.1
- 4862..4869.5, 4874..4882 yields 11.1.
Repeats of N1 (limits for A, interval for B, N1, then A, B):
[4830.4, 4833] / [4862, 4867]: 1.03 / 5.11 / 5.68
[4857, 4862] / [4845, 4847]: 1.04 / 5.46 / 5.62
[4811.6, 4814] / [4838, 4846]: 1.02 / 4.69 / 5.77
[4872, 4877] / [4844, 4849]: 1.03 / 5.29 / 5.50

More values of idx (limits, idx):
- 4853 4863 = 4856.65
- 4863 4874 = 4867.85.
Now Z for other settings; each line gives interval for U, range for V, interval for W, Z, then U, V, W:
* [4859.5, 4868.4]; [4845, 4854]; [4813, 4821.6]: 0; 0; 6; 7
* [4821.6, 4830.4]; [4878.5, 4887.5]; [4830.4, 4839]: 4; 2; 1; 2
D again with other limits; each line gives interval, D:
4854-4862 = 5.587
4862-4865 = 5.699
